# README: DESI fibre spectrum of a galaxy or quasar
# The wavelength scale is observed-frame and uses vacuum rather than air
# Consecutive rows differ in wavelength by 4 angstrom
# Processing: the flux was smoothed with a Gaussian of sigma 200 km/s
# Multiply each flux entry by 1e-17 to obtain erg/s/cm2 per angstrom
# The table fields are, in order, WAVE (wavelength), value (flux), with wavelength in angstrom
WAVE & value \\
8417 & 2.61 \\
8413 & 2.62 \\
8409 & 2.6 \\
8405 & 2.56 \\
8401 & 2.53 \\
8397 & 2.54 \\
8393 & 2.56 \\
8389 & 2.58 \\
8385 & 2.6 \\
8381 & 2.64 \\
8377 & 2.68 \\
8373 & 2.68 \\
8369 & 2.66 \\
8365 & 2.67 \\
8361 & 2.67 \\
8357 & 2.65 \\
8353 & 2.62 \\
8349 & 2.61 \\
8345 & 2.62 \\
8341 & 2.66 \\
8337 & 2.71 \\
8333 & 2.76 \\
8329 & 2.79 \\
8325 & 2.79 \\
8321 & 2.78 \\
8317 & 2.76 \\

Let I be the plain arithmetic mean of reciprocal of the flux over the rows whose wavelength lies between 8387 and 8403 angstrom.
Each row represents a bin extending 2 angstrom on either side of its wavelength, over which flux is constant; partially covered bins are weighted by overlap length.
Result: 0.3918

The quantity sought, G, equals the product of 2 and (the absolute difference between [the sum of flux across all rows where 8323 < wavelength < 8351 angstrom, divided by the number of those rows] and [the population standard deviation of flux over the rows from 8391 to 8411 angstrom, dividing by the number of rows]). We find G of 5.36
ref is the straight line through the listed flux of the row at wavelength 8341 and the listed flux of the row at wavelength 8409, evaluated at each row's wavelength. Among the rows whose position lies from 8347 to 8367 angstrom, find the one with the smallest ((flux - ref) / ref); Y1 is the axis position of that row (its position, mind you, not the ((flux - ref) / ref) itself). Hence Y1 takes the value 8349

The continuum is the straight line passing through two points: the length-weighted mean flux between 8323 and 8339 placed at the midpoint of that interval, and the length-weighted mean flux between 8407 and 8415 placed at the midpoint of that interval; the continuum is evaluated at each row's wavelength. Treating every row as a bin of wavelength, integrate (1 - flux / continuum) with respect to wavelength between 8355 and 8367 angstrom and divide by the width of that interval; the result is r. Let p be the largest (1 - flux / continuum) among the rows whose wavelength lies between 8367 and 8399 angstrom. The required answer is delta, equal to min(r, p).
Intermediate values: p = 0.037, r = 0.0155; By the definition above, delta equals 0.0155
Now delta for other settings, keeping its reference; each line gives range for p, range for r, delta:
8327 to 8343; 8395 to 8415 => 0.0196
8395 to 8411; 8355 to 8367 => 0.0155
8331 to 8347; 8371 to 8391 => 0.0117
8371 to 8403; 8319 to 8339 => 0.0001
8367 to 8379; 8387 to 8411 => 0.0112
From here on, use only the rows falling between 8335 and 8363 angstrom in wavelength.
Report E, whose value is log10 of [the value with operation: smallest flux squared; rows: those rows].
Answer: 0.833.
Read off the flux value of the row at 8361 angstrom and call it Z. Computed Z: 2.67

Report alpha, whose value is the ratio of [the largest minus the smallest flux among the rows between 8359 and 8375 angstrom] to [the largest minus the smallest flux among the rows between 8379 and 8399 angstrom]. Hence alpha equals 0.20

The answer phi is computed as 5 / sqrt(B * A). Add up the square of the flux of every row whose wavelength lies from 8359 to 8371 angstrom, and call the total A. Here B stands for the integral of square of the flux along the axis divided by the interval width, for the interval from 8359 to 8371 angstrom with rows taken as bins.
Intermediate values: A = 21.3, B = 7.11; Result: 0.406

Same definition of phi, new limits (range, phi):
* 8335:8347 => 0.407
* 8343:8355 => 0.422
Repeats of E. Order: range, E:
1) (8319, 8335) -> 0.882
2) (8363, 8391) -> 0.823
